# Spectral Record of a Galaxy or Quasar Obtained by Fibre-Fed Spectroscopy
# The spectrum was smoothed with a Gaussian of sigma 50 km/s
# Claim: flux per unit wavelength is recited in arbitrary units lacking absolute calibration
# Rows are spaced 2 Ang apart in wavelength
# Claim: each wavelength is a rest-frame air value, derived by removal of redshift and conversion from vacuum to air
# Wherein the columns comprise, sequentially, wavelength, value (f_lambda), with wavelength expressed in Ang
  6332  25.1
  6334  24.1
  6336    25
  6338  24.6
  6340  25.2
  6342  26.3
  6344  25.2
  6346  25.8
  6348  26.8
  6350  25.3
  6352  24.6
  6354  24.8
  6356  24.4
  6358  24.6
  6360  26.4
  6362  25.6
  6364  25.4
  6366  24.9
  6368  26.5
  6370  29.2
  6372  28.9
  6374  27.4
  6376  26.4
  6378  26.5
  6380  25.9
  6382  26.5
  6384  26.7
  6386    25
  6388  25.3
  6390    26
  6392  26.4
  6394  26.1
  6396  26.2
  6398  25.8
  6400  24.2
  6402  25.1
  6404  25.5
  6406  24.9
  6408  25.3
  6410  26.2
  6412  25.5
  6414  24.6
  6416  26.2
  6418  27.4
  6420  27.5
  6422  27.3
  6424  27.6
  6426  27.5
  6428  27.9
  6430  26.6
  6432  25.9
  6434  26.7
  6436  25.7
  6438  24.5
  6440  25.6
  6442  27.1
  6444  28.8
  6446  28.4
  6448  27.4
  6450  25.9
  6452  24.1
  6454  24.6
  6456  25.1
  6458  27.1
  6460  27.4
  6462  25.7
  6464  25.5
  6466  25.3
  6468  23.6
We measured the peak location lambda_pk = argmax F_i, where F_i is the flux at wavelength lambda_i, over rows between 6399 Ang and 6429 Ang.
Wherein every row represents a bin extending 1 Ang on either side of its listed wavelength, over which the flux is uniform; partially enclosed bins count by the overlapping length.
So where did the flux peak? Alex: 6428 Ang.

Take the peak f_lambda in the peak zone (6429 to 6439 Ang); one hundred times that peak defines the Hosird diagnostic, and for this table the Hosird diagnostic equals 2670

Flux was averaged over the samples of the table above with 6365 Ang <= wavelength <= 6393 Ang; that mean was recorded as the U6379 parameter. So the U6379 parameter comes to 26.54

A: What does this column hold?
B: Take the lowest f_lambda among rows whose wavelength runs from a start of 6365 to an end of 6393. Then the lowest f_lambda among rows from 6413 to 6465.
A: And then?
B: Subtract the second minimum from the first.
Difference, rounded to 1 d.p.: 0.8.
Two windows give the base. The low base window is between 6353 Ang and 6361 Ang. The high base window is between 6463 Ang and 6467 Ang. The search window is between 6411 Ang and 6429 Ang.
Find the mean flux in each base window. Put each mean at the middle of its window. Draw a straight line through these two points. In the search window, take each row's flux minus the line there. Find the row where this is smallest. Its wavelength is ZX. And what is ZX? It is 6414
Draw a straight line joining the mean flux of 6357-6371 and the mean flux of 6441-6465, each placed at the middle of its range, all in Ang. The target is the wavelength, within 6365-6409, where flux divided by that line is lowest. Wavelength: 6400 Ang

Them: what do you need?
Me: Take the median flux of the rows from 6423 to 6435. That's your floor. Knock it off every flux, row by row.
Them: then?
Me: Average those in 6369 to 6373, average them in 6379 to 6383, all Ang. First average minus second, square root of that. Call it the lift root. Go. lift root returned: 1.7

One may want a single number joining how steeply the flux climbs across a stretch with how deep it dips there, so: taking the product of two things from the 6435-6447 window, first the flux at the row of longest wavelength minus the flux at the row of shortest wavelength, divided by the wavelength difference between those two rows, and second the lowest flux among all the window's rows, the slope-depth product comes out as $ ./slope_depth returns 7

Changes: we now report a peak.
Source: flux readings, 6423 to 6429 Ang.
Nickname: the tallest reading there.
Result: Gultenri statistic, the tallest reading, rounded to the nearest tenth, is 27.9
